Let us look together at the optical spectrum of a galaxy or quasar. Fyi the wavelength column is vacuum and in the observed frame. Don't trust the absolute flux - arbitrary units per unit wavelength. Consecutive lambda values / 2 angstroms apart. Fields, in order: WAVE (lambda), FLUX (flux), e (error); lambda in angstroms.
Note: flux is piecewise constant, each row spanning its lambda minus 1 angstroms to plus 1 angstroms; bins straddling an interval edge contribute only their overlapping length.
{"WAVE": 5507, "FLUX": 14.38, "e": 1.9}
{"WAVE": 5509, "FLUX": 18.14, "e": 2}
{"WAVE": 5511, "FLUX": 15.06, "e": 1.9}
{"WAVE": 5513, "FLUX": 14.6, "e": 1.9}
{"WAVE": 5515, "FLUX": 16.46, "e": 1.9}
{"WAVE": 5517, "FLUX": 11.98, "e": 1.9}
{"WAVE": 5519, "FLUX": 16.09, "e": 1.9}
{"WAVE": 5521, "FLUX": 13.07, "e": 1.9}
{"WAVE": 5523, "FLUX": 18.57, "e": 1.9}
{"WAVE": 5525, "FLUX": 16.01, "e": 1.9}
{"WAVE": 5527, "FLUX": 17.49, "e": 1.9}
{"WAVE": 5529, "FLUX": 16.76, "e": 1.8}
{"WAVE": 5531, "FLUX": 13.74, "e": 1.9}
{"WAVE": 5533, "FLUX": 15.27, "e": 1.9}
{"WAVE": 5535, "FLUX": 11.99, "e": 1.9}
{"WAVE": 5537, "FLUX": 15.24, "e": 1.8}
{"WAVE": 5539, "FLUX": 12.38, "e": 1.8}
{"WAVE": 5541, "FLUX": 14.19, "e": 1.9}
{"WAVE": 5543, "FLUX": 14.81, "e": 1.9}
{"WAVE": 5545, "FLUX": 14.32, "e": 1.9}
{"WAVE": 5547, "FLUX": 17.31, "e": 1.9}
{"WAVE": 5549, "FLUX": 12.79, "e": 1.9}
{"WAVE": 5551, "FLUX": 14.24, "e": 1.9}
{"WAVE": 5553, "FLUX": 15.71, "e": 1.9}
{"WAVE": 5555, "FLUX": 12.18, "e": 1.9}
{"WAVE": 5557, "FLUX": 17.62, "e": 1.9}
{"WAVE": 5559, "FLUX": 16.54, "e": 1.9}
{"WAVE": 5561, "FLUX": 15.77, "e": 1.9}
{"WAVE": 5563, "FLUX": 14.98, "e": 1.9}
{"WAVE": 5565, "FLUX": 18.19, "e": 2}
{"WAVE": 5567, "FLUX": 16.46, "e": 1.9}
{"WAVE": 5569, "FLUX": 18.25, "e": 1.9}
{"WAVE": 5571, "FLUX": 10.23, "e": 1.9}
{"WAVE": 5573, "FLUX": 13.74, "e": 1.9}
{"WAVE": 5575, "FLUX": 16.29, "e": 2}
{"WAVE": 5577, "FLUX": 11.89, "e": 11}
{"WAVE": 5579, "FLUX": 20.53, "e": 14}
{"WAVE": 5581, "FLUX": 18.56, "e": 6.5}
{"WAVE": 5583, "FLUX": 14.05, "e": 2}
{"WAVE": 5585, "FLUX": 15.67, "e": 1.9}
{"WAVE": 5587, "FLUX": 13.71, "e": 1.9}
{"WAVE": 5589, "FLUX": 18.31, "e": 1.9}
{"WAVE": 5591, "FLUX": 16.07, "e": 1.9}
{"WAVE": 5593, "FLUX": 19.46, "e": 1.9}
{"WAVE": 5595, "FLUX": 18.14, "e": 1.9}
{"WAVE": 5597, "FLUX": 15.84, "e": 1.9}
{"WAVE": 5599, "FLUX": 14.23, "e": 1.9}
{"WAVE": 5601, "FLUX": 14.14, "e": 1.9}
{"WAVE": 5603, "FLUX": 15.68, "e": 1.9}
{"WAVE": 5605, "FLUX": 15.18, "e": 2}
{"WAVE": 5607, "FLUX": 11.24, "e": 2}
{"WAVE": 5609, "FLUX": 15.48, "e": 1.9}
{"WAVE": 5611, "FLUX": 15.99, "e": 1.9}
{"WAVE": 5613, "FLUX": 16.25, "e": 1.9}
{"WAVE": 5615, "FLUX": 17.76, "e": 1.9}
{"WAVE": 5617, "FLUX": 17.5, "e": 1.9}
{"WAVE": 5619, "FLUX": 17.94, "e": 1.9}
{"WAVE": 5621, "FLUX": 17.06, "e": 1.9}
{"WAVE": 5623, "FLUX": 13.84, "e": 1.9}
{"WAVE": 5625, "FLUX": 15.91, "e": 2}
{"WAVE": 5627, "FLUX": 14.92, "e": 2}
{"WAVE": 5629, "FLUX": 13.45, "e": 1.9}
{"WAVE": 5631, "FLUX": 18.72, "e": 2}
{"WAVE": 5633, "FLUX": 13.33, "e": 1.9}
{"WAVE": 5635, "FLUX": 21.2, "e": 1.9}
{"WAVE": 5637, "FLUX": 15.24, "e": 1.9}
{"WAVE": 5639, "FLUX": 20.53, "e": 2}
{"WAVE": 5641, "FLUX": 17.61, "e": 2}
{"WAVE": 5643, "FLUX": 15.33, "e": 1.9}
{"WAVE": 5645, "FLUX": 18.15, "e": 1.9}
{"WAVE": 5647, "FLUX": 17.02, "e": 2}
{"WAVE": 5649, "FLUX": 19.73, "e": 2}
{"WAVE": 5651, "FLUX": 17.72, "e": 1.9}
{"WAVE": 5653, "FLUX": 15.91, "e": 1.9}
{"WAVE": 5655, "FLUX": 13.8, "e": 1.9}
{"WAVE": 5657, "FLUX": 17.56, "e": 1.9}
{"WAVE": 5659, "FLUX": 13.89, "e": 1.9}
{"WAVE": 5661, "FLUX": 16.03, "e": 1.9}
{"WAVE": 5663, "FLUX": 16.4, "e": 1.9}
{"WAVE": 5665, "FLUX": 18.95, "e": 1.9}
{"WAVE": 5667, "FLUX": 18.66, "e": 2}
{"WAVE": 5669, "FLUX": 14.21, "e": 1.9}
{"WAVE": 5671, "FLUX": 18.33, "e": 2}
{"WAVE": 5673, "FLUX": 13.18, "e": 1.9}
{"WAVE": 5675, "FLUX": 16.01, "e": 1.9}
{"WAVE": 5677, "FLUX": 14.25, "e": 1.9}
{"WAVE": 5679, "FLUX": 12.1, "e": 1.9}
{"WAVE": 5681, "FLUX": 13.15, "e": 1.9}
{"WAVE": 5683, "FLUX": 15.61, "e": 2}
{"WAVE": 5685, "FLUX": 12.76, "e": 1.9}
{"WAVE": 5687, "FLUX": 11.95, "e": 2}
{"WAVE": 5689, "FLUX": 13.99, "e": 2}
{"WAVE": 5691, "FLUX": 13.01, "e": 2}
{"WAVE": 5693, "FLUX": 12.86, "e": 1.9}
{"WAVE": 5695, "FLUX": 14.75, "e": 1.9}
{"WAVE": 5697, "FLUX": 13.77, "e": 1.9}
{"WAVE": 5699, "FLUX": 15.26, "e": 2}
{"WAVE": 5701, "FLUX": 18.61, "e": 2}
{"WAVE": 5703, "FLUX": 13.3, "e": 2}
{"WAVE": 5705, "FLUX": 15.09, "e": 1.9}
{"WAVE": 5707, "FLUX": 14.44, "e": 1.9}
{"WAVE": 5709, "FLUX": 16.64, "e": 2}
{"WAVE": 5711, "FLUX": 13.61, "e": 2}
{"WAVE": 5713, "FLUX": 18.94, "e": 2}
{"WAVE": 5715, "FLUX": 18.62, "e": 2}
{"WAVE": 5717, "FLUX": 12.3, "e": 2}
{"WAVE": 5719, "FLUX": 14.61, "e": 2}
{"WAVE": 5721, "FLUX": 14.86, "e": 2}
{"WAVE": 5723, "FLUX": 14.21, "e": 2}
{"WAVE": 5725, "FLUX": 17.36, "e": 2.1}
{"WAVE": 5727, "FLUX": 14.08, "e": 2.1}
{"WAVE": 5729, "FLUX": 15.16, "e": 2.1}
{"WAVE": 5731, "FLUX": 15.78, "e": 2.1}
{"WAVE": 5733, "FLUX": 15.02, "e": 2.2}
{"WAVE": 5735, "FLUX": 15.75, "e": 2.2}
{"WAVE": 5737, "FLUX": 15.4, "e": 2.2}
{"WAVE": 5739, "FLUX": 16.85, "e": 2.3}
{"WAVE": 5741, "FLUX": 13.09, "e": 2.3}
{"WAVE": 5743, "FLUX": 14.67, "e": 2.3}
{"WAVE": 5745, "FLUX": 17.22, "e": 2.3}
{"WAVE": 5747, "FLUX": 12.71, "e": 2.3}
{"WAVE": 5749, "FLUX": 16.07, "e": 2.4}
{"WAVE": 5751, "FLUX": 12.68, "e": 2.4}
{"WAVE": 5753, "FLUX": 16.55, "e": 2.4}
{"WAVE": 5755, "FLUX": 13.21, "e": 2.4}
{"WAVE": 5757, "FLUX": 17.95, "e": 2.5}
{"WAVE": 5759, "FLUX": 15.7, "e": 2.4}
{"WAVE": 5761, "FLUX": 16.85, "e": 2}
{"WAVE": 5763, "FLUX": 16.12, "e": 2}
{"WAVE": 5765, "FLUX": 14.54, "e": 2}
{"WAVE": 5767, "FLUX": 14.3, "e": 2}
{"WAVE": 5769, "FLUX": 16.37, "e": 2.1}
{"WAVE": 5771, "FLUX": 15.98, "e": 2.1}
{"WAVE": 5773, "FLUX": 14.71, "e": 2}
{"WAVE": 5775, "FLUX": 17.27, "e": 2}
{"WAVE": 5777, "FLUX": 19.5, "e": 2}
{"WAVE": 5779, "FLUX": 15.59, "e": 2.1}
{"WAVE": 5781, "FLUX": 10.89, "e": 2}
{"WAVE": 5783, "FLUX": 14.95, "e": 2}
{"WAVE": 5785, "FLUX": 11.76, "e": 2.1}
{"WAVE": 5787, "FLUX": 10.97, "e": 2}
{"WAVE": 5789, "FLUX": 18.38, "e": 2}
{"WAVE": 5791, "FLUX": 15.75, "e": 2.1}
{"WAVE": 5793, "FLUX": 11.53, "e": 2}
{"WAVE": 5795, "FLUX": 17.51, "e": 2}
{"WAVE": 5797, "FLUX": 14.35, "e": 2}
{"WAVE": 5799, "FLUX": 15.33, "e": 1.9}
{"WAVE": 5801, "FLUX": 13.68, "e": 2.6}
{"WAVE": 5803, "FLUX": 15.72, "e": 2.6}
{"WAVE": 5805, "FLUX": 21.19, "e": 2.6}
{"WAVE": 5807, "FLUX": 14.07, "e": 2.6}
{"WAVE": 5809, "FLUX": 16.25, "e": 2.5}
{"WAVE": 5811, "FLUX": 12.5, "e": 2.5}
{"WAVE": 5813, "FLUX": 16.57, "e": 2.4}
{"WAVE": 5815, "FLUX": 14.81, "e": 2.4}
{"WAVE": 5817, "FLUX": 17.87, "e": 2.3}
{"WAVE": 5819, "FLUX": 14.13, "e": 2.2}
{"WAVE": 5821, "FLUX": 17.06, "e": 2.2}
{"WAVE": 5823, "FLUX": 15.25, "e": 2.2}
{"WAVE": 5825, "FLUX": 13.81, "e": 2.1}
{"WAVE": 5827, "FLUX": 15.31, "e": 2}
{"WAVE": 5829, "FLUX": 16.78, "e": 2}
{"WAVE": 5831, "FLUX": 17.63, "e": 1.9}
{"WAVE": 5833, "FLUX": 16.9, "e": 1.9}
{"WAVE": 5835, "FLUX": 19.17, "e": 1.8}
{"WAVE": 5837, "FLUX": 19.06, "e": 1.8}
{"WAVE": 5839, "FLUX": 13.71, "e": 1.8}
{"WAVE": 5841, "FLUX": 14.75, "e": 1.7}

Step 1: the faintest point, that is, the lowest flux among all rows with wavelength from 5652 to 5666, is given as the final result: 13.8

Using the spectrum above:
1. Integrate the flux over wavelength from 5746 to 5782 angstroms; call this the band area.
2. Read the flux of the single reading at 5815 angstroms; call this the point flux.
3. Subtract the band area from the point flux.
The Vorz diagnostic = -539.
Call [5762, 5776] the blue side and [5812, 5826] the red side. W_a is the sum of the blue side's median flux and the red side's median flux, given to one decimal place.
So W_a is 31.2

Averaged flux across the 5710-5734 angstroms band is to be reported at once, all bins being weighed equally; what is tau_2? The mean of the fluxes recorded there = 15.4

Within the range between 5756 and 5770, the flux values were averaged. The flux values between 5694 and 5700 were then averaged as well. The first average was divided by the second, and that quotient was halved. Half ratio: 0.55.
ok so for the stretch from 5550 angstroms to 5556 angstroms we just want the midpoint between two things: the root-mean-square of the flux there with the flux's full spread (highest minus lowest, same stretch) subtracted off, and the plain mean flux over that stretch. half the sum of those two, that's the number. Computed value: 12.3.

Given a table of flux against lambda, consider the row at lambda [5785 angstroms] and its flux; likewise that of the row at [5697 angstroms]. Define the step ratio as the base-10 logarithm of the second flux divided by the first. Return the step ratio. 0.07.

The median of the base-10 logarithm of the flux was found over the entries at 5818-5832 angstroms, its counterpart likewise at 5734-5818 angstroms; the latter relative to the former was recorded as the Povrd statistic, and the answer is 1.01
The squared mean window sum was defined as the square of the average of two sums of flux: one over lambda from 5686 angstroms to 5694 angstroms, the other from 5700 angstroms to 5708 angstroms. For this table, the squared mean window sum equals 3206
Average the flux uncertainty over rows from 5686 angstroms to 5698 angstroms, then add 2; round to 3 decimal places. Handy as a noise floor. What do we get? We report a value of 3.950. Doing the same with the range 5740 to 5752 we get 4.333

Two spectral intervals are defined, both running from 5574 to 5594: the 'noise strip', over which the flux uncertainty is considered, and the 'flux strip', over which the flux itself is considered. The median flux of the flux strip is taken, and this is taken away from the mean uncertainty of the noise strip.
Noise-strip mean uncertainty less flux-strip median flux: -11.7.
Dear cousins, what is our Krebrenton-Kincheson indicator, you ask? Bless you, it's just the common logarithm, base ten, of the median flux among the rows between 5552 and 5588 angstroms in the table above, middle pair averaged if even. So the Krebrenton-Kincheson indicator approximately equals 1.20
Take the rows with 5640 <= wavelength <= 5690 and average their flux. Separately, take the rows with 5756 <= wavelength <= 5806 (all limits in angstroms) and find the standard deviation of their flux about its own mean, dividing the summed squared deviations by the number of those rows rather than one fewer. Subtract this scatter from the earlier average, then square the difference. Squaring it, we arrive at 175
